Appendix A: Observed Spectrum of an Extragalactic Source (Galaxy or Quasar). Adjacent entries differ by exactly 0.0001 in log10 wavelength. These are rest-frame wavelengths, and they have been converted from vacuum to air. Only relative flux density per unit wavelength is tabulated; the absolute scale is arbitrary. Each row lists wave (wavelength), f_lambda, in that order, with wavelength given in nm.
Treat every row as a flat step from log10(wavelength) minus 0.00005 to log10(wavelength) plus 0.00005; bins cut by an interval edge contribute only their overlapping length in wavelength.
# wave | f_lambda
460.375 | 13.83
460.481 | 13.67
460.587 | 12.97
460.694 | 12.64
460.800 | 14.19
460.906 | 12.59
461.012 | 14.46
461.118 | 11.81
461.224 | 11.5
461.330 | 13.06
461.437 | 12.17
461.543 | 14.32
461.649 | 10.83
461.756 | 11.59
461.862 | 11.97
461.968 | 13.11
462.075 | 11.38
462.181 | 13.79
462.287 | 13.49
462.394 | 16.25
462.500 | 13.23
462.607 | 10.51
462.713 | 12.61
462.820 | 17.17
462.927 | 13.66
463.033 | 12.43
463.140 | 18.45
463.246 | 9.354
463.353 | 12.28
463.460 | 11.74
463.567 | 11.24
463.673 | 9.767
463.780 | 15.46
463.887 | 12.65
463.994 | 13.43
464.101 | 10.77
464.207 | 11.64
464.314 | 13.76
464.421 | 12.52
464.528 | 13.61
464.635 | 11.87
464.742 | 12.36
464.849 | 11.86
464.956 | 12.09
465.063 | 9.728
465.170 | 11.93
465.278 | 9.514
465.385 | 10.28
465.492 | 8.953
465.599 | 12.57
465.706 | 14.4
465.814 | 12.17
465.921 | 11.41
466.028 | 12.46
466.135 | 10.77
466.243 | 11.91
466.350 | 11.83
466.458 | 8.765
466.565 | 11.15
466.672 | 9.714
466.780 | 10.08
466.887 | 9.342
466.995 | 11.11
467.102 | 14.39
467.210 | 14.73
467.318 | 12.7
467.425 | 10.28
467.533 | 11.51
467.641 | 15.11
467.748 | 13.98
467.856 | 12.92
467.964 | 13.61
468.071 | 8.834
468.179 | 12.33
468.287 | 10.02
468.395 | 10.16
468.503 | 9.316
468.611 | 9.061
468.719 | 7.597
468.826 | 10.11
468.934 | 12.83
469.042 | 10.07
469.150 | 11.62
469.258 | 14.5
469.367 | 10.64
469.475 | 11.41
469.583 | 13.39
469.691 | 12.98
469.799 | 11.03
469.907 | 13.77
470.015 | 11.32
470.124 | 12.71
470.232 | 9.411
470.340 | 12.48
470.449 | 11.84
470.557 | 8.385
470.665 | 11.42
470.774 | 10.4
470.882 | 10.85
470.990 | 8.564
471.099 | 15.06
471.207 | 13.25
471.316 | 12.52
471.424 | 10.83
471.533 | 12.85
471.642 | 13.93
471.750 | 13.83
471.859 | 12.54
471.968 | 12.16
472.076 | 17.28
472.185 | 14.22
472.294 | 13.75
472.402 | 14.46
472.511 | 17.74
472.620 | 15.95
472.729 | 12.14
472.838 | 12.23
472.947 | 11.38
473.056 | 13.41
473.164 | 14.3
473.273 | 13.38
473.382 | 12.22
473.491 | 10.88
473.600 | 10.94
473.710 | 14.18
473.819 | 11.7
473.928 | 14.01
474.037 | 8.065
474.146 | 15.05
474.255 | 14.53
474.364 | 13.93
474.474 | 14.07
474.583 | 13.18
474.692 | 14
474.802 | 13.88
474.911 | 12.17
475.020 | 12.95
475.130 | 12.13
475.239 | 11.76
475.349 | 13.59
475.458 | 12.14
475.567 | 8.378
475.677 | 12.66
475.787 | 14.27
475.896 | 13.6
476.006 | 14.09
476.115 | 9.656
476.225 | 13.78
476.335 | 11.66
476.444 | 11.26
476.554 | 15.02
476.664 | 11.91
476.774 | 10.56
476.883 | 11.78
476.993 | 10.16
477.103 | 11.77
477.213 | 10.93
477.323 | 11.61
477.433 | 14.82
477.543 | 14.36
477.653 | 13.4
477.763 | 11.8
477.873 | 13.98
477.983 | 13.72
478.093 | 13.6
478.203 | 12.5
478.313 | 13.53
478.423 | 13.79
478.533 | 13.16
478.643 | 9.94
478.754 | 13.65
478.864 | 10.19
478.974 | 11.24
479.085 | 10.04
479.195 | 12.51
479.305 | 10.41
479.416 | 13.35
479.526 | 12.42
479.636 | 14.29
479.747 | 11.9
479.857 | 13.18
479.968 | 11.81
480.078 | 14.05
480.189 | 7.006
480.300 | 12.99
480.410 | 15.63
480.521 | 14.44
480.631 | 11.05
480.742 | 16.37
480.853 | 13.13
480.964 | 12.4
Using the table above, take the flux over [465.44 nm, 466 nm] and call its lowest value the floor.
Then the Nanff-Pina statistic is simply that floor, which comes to 8.953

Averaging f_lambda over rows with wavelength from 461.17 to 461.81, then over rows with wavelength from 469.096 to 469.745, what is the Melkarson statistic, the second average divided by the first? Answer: 1.01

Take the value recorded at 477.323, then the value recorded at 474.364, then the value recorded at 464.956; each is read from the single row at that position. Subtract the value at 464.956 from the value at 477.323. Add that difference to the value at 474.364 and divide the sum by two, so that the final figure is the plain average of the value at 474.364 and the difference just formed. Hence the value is 6.7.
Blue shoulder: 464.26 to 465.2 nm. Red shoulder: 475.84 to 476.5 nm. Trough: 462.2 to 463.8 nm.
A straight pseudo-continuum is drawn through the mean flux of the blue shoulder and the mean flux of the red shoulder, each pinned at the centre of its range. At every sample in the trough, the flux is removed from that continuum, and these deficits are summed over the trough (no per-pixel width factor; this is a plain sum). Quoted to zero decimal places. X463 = -15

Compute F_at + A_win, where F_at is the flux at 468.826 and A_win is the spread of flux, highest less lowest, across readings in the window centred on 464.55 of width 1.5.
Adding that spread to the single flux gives 14.4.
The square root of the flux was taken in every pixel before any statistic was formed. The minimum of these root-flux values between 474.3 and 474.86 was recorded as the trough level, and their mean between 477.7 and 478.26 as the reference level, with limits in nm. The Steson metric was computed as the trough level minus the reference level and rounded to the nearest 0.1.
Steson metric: 0.0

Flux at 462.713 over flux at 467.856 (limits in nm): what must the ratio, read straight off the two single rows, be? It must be 0.98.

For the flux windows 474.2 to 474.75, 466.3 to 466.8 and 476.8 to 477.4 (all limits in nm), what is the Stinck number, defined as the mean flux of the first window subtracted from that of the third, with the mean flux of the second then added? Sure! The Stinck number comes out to 8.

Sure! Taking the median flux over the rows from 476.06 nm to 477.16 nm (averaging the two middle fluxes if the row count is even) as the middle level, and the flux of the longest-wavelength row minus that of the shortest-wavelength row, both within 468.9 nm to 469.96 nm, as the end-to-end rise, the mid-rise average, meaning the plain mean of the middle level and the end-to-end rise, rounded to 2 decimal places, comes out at 6.33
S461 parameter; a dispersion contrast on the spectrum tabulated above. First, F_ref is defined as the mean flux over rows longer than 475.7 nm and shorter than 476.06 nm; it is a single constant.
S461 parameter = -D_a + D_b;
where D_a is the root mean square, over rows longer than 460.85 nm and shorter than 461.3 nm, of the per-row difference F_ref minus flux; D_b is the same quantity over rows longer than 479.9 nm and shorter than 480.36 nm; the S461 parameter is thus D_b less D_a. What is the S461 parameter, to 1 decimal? 1.9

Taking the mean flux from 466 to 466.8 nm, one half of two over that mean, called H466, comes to 0.092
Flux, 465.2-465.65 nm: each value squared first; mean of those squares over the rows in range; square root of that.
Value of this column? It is 10.4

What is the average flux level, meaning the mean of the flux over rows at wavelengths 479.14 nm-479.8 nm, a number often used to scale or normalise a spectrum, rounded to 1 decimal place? 12.5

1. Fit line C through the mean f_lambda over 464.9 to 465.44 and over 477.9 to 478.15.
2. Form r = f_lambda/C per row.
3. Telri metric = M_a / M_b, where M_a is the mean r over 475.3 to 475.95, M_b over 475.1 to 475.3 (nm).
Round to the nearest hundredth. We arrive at 1.03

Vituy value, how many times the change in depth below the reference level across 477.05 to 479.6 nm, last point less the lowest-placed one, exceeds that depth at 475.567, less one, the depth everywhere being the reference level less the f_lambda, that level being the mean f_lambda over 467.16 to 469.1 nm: -1.2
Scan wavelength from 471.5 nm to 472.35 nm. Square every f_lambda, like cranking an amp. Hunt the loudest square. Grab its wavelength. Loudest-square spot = 472.076 nm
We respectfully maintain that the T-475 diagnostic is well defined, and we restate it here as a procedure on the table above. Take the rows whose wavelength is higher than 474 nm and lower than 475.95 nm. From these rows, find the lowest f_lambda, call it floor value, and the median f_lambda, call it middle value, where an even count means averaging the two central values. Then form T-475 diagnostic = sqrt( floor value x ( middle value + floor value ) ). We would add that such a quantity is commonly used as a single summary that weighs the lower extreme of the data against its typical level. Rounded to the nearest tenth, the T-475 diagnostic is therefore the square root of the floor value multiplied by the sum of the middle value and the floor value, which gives 13.2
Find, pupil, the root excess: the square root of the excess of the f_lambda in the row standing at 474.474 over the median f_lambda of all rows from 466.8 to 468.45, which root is 1.3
